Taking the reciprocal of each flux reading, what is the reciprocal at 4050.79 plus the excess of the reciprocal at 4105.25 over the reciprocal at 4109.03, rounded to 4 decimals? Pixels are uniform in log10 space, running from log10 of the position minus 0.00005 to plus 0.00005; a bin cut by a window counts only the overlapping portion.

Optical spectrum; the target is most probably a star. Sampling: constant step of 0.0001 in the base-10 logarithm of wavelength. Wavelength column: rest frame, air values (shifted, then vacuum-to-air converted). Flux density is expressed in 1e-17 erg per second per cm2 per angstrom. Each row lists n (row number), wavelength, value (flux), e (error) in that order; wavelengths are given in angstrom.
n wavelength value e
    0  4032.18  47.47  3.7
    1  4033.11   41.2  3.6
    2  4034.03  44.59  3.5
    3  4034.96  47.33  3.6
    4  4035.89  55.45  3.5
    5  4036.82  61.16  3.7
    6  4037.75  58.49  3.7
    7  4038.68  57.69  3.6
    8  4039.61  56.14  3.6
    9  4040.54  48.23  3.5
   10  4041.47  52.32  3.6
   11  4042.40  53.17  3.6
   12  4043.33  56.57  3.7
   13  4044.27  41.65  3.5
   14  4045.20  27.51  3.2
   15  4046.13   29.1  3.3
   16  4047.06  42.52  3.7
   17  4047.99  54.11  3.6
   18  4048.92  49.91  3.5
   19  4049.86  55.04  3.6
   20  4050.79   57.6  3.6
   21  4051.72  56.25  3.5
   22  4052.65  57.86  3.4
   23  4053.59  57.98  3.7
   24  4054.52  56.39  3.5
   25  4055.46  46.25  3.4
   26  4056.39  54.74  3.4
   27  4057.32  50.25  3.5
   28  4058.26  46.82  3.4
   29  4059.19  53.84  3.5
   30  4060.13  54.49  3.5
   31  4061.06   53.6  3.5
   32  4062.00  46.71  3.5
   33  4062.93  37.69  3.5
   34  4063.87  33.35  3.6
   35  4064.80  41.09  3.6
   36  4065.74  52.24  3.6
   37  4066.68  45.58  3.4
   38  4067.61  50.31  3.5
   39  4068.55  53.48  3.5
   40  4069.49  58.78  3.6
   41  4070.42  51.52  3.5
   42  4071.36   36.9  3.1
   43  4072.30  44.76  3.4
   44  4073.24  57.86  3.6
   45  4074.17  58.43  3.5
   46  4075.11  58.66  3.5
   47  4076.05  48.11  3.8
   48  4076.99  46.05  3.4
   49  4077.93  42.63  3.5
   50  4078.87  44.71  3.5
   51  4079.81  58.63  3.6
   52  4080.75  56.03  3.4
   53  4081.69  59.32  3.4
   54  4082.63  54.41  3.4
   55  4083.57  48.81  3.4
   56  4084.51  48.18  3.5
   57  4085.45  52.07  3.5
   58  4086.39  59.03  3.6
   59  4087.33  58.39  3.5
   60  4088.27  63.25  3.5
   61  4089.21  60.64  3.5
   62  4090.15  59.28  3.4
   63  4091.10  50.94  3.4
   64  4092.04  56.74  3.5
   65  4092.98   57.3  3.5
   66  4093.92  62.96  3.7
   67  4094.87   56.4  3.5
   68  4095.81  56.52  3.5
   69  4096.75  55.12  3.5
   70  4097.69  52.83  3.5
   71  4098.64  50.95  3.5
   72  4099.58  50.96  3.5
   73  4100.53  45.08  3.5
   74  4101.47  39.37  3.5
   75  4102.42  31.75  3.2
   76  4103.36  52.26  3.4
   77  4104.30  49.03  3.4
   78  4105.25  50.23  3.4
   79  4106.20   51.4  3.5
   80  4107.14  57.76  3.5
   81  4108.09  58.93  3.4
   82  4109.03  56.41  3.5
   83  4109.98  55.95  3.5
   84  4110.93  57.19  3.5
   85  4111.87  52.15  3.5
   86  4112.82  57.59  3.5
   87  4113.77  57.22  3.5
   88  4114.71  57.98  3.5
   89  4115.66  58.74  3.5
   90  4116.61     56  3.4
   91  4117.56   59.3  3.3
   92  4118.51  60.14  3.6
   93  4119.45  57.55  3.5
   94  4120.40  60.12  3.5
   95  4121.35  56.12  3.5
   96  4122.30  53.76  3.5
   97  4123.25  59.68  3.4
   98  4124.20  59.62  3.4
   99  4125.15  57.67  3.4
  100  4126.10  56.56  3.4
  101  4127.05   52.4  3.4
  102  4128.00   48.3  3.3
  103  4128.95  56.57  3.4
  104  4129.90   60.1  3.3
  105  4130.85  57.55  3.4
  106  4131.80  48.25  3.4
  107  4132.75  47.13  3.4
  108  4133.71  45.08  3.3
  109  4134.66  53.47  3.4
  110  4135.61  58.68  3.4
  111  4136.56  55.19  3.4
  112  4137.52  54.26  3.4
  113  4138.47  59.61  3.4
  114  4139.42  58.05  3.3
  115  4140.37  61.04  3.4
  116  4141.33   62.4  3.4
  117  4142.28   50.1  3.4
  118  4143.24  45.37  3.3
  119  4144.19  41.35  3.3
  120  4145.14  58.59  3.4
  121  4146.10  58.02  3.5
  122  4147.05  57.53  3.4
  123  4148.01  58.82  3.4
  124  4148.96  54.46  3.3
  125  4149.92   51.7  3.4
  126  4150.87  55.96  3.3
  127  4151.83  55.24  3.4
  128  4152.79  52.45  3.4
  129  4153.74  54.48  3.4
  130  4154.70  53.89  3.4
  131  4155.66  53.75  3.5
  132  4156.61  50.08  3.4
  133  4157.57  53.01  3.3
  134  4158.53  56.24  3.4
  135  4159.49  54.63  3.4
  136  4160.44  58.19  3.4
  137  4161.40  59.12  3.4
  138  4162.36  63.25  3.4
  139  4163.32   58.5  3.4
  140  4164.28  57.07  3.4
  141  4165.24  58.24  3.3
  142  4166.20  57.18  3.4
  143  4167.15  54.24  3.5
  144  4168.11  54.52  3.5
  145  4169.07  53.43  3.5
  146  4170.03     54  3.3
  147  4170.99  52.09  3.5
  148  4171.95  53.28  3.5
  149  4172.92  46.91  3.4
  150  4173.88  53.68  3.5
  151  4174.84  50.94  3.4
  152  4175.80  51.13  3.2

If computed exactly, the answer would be 0.0195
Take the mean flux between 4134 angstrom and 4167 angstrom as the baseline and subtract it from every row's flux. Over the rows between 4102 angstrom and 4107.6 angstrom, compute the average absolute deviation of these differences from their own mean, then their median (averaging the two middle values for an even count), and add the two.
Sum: 1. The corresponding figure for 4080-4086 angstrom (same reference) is 1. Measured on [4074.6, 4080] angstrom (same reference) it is -3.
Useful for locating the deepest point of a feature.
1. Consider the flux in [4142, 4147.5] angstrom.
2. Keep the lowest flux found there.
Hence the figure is 41.35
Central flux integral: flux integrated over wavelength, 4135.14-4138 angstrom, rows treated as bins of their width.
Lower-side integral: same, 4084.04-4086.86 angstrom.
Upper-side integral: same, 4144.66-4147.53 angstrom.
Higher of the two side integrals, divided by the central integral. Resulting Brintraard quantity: 1.04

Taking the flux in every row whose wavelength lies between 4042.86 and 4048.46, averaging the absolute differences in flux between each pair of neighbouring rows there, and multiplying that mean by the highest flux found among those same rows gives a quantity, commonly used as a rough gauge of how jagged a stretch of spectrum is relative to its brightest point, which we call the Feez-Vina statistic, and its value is 630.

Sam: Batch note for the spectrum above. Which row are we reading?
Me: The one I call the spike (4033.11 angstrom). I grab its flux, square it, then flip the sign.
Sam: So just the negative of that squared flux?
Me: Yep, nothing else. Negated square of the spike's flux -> -1697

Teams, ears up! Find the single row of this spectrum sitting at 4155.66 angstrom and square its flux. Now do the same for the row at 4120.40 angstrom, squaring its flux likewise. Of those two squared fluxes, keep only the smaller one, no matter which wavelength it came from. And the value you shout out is 2889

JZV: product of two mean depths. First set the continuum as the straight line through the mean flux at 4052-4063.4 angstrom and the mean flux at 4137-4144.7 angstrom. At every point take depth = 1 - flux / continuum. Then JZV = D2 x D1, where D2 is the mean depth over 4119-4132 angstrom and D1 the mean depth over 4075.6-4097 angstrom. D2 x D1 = 0.002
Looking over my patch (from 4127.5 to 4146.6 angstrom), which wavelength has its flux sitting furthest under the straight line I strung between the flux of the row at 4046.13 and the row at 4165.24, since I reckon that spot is 4144.19 angstrom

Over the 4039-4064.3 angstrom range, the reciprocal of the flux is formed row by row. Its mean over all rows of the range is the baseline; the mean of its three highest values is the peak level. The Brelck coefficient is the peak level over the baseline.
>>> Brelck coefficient 1.59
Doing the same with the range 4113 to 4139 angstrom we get 1.19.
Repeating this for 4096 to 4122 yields 1.39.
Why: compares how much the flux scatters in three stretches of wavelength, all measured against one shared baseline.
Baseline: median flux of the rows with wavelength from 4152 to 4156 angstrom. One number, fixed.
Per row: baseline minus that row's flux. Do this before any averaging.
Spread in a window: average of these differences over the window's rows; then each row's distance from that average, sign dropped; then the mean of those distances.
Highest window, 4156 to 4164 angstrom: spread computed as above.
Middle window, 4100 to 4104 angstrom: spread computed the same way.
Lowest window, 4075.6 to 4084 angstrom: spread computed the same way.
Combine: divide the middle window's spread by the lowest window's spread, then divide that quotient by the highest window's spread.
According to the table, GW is 0.38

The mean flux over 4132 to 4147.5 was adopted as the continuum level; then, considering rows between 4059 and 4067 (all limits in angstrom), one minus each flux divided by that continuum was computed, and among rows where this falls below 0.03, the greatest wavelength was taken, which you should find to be 4061.06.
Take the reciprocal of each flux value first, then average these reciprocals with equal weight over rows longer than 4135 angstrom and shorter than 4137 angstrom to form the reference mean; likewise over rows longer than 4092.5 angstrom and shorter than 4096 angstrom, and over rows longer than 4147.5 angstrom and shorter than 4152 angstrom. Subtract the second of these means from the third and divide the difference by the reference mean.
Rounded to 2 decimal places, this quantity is 0.05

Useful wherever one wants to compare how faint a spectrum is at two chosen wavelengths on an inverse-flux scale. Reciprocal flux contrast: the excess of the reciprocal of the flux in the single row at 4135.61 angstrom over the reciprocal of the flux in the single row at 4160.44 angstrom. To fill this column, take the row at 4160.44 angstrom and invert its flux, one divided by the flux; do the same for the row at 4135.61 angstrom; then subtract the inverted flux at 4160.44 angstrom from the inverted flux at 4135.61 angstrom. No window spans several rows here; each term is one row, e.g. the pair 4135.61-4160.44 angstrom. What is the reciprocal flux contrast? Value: -0.0001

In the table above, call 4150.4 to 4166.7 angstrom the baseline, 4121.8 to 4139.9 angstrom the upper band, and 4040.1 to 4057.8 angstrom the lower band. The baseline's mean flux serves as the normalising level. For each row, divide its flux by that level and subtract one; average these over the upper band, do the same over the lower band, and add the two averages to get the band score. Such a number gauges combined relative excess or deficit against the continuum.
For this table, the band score -0.13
